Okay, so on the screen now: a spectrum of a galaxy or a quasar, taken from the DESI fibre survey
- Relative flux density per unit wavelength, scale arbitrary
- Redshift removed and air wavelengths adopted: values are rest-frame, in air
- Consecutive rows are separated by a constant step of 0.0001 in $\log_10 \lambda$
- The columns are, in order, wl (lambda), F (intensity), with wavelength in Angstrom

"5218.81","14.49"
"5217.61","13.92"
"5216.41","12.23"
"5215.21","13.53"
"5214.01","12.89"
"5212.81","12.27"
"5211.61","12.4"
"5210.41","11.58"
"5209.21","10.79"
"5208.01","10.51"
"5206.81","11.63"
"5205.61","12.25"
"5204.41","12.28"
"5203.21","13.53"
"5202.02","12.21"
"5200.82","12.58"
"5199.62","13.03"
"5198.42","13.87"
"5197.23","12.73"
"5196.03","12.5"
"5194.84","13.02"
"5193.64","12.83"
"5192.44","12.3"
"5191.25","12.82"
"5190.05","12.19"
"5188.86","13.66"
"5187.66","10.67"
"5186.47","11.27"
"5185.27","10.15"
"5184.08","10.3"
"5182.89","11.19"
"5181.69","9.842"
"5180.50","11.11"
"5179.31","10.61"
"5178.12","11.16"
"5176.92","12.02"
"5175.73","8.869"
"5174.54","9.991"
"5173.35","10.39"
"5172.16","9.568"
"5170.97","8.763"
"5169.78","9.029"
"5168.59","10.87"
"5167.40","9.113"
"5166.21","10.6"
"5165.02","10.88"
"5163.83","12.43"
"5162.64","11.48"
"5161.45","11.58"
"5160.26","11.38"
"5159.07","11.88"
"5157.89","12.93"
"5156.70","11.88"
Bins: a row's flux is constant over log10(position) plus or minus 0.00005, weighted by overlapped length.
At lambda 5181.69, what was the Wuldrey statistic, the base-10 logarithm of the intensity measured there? 0.99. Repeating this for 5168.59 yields 1.04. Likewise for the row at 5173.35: 1.02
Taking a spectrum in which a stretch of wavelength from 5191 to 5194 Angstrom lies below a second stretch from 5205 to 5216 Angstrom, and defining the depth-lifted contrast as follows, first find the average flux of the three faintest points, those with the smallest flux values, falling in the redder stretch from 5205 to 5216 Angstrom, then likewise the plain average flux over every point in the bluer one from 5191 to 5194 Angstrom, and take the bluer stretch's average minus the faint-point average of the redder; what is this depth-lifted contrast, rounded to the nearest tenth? 1.7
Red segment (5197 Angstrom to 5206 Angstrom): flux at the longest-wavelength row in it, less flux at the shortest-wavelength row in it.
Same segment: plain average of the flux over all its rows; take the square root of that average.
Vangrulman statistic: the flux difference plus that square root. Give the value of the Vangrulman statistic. 3.1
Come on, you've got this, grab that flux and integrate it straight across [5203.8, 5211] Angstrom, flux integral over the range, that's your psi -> 83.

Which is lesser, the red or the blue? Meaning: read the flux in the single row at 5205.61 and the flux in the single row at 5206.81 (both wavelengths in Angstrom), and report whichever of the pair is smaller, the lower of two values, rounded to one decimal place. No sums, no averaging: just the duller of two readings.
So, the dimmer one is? 11.6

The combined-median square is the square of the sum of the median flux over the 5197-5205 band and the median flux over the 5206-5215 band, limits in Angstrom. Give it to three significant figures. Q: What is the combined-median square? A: 593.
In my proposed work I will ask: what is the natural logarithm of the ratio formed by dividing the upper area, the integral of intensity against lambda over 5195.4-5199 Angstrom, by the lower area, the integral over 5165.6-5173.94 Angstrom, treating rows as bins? -0.55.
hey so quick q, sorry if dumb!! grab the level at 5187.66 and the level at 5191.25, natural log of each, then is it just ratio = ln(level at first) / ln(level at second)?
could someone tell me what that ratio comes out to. 0.928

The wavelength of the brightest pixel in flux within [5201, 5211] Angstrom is 5203.21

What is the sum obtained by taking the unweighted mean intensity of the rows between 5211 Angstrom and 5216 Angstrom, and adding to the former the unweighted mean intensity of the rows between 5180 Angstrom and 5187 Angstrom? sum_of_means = 23.4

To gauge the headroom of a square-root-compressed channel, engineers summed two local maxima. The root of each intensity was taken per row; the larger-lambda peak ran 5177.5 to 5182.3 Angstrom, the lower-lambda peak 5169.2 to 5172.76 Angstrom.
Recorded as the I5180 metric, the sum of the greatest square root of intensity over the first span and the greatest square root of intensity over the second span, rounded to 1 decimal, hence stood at 6.4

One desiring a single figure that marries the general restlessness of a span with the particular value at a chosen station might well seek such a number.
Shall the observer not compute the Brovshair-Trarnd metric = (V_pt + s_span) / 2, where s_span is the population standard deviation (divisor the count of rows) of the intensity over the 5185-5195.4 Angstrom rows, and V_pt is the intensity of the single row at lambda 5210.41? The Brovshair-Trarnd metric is 6.34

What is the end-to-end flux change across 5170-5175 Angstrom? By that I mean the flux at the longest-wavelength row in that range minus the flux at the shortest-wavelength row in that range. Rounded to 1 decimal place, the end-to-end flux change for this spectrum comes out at 1.2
